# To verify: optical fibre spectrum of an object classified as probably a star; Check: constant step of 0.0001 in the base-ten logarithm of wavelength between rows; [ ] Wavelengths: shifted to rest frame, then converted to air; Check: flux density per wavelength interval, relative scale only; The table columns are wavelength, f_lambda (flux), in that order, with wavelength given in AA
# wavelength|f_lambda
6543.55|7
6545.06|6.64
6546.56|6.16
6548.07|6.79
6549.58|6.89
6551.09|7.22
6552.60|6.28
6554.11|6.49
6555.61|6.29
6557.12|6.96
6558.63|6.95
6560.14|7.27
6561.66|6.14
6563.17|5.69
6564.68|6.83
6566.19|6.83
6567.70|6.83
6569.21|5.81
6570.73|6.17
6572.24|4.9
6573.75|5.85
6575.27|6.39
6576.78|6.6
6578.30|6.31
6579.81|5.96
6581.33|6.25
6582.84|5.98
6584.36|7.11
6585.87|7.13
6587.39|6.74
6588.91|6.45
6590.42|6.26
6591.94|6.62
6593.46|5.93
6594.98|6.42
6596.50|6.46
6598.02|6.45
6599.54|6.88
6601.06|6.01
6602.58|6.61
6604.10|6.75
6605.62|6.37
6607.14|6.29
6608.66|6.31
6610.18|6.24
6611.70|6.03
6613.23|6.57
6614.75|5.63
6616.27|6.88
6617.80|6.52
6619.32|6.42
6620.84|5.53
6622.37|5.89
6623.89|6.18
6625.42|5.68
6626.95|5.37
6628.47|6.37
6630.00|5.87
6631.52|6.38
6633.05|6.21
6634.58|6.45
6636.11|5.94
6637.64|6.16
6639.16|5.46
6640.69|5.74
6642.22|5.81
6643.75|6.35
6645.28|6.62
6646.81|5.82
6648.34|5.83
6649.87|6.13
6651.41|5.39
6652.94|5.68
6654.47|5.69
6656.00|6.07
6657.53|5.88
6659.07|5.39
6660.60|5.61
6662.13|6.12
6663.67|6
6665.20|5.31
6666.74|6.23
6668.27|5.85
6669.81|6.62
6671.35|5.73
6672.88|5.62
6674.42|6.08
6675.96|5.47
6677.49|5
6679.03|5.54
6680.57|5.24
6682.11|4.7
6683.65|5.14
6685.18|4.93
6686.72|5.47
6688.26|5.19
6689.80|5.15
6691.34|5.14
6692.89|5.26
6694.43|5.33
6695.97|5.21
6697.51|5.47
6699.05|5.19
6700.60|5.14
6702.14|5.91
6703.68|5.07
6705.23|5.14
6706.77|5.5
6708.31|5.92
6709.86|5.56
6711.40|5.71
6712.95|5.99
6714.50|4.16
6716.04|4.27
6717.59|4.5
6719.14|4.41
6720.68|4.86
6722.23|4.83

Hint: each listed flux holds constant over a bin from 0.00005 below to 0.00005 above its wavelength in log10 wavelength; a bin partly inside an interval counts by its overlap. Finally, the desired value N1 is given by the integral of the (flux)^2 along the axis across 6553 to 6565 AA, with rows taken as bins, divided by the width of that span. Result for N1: 43.3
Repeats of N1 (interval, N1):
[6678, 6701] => 27.1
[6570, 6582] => 36.9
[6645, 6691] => 32.0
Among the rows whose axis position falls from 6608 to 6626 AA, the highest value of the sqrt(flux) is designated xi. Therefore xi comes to 2.62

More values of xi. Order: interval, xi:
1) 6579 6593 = 2.67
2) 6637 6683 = 2.57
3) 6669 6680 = 2.57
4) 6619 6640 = 2.54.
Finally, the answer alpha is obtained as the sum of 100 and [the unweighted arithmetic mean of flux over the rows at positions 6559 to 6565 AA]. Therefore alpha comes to 106.5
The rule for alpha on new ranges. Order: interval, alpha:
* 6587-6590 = 106.6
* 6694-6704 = 105.3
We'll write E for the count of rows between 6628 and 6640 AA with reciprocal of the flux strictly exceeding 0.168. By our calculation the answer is 3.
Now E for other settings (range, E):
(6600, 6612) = 0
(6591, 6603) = 1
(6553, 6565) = 1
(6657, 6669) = 5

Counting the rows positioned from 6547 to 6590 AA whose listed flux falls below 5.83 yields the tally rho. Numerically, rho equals 3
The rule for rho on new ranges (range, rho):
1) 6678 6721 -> 25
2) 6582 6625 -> 2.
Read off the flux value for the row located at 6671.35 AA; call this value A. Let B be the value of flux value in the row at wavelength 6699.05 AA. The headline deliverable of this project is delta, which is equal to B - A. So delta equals -0.5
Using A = 5.73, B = 5.19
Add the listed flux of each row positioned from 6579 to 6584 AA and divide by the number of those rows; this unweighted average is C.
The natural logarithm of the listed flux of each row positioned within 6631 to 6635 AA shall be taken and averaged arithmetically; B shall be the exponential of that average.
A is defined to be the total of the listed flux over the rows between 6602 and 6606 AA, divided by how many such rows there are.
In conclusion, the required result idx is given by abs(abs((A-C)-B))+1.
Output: 6.8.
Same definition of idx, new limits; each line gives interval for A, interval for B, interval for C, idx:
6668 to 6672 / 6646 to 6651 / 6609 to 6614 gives 7.1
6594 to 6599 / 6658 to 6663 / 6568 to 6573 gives 5.9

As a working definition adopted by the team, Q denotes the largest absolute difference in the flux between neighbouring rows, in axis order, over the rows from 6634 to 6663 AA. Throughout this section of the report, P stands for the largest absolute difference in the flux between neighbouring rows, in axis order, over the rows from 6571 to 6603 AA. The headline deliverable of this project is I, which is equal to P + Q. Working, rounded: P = 1.13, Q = 0.80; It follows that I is 1.93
